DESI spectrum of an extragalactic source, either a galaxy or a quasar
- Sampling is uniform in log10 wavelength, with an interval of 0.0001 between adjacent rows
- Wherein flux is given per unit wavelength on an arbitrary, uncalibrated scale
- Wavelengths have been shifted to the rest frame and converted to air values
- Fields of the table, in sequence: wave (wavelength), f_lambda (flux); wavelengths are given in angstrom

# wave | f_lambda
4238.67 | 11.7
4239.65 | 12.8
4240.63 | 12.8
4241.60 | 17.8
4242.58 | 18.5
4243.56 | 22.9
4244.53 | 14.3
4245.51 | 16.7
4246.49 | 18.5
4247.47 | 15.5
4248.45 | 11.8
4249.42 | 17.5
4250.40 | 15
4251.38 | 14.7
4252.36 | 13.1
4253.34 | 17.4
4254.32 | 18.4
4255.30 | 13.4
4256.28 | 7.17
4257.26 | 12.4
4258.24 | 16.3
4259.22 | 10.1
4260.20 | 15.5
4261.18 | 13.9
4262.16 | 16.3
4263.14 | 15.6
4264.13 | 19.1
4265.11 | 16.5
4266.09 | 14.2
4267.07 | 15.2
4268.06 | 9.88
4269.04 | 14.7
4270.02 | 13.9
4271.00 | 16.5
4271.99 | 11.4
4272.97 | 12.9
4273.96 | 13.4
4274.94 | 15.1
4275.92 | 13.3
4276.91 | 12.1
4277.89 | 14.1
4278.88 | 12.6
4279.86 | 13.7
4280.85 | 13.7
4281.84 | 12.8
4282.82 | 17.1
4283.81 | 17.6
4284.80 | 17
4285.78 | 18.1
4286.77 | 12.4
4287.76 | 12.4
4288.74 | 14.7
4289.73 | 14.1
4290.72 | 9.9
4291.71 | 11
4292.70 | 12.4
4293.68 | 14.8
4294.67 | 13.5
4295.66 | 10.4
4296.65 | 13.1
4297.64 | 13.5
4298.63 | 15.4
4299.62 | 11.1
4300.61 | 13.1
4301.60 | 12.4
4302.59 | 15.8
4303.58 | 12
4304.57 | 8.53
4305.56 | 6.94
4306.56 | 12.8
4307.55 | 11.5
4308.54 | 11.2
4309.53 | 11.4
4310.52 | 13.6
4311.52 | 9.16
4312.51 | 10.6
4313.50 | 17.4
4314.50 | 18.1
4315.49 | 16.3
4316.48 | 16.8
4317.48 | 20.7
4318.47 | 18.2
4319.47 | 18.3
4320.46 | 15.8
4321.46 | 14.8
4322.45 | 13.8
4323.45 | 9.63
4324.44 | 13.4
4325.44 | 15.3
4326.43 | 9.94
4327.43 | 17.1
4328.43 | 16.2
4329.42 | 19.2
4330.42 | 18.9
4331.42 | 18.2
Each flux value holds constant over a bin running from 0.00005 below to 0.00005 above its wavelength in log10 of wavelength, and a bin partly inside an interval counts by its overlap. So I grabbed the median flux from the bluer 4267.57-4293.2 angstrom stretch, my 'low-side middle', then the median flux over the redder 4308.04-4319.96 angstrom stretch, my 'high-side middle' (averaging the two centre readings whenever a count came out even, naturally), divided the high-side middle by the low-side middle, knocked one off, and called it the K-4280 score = 0.22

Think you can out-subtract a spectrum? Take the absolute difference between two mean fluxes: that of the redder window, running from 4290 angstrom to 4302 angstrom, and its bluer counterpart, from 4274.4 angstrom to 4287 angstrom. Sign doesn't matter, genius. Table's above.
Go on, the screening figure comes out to 2.0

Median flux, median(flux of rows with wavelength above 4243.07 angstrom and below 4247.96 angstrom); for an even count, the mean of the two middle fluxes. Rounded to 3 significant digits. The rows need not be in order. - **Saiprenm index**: 16.7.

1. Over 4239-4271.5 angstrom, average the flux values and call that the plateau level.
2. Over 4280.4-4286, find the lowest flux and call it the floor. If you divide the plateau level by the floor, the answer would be 1.18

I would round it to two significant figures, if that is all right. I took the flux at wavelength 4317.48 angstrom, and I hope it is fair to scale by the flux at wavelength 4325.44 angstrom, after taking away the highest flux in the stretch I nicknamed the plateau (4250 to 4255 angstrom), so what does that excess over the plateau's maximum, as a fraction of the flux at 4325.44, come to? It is 0.15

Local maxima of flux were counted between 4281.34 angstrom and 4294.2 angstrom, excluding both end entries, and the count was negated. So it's -3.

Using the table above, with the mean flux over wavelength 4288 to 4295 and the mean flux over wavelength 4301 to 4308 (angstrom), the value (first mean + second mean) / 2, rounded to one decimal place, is 12.2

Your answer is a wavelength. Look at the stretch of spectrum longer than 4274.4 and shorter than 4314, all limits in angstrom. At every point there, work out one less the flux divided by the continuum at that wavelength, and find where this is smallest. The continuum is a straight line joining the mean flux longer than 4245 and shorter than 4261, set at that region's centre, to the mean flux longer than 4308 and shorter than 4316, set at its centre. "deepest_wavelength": 4285.78 angstrom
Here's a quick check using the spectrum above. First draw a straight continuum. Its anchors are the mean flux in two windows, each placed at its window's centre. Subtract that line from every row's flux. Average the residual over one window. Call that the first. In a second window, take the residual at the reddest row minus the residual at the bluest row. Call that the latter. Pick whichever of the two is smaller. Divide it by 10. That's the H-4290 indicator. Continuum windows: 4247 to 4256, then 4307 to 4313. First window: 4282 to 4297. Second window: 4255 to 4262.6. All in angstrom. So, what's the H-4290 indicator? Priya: 0.13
